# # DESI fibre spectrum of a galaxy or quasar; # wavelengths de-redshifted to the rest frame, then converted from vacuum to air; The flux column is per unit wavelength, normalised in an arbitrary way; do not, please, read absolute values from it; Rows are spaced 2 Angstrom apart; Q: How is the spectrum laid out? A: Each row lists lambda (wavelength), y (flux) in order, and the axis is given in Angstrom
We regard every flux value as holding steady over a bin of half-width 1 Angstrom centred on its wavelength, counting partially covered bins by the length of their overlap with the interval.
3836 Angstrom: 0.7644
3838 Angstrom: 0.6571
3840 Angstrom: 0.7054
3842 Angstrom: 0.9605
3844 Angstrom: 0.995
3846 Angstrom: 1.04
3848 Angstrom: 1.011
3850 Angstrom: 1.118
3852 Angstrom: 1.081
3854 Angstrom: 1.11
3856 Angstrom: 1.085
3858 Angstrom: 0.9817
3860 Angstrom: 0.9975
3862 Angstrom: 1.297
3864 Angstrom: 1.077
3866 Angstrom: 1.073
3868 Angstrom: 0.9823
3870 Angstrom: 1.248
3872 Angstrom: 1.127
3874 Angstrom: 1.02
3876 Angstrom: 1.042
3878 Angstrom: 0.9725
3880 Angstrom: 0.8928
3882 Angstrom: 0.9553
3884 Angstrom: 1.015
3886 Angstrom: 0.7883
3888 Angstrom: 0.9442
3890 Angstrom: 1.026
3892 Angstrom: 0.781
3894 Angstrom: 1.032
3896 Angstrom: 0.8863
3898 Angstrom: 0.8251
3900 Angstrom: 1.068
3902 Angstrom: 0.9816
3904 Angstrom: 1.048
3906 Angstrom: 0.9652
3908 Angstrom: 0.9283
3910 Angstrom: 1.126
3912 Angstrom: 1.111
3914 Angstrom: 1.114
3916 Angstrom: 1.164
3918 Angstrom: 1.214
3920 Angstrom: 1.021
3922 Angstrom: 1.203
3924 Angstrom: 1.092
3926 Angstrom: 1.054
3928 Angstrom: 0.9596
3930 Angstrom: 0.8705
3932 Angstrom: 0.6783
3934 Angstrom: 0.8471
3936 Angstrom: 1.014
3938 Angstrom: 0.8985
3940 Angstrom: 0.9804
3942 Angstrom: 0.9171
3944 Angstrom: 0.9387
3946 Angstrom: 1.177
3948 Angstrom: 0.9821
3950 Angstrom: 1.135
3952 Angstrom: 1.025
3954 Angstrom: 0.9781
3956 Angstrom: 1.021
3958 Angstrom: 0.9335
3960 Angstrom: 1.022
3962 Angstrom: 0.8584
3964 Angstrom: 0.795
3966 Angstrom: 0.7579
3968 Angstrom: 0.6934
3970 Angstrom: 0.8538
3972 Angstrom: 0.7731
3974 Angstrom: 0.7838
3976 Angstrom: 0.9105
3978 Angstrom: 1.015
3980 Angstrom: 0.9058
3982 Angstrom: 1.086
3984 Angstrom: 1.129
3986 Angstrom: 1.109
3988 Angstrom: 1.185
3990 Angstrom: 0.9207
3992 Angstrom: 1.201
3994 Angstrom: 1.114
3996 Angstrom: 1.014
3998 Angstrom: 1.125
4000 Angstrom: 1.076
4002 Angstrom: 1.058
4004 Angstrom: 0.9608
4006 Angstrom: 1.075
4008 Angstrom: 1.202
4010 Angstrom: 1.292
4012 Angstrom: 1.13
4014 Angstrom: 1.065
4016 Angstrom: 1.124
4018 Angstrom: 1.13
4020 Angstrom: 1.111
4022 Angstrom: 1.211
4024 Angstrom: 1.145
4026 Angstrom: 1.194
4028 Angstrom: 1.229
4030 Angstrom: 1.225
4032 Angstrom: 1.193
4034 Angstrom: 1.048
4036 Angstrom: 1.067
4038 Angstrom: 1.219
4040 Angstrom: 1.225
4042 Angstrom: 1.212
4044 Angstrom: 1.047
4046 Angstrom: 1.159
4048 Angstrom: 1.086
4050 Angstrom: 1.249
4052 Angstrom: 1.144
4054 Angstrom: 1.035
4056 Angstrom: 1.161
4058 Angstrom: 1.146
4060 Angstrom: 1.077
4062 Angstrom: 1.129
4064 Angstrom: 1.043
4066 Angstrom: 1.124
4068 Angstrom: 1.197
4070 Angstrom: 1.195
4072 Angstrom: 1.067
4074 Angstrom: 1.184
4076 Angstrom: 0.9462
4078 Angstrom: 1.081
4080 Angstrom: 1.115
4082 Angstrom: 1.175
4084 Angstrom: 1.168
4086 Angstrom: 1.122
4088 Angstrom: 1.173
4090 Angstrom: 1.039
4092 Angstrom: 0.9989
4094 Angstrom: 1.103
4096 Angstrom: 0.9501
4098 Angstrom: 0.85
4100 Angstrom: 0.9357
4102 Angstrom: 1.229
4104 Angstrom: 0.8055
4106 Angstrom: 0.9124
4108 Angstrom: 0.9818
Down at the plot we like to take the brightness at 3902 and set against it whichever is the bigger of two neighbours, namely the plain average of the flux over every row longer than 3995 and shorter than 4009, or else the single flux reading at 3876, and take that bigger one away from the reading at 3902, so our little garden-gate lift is -0.09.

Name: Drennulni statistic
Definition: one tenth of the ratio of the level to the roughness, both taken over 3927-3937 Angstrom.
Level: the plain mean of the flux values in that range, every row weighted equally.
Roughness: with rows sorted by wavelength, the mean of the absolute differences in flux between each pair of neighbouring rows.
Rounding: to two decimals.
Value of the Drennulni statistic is 0.57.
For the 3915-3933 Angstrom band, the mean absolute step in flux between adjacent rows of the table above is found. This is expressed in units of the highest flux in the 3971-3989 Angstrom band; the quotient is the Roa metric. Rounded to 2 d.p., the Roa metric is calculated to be 0.10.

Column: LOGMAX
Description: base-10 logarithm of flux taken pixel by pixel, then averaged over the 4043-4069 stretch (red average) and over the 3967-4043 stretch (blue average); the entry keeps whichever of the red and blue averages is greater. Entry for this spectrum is 0.050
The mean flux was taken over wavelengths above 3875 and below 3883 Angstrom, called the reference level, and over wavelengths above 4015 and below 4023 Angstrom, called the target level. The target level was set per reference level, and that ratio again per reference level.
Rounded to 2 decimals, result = 1.23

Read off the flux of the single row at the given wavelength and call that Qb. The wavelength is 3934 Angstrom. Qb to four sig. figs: 0.8471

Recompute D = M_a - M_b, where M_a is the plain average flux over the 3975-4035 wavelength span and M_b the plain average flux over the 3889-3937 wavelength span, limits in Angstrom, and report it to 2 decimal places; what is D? 0.11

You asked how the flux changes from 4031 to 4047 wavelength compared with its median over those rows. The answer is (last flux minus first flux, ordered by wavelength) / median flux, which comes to -0.029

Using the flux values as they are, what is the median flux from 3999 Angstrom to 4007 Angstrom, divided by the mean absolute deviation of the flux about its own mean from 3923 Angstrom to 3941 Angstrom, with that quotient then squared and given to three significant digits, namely 121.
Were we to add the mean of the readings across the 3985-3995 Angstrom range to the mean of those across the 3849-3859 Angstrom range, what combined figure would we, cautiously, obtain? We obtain 2.2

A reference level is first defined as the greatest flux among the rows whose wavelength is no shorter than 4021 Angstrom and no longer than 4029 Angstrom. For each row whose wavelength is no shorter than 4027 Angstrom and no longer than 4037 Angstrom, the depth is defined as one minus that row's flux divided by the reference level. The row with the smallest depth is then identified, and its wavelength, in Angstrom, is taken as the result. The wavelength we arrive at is 4028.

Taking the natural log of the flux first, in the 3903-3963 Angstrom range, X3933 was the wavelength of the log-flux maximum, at 3918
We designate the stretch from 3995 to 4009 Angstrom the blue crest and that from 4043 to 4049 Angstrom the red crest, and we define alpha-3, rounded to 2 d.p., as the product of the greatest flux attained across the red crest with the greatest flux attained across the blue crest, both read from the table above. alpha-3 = 1.39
